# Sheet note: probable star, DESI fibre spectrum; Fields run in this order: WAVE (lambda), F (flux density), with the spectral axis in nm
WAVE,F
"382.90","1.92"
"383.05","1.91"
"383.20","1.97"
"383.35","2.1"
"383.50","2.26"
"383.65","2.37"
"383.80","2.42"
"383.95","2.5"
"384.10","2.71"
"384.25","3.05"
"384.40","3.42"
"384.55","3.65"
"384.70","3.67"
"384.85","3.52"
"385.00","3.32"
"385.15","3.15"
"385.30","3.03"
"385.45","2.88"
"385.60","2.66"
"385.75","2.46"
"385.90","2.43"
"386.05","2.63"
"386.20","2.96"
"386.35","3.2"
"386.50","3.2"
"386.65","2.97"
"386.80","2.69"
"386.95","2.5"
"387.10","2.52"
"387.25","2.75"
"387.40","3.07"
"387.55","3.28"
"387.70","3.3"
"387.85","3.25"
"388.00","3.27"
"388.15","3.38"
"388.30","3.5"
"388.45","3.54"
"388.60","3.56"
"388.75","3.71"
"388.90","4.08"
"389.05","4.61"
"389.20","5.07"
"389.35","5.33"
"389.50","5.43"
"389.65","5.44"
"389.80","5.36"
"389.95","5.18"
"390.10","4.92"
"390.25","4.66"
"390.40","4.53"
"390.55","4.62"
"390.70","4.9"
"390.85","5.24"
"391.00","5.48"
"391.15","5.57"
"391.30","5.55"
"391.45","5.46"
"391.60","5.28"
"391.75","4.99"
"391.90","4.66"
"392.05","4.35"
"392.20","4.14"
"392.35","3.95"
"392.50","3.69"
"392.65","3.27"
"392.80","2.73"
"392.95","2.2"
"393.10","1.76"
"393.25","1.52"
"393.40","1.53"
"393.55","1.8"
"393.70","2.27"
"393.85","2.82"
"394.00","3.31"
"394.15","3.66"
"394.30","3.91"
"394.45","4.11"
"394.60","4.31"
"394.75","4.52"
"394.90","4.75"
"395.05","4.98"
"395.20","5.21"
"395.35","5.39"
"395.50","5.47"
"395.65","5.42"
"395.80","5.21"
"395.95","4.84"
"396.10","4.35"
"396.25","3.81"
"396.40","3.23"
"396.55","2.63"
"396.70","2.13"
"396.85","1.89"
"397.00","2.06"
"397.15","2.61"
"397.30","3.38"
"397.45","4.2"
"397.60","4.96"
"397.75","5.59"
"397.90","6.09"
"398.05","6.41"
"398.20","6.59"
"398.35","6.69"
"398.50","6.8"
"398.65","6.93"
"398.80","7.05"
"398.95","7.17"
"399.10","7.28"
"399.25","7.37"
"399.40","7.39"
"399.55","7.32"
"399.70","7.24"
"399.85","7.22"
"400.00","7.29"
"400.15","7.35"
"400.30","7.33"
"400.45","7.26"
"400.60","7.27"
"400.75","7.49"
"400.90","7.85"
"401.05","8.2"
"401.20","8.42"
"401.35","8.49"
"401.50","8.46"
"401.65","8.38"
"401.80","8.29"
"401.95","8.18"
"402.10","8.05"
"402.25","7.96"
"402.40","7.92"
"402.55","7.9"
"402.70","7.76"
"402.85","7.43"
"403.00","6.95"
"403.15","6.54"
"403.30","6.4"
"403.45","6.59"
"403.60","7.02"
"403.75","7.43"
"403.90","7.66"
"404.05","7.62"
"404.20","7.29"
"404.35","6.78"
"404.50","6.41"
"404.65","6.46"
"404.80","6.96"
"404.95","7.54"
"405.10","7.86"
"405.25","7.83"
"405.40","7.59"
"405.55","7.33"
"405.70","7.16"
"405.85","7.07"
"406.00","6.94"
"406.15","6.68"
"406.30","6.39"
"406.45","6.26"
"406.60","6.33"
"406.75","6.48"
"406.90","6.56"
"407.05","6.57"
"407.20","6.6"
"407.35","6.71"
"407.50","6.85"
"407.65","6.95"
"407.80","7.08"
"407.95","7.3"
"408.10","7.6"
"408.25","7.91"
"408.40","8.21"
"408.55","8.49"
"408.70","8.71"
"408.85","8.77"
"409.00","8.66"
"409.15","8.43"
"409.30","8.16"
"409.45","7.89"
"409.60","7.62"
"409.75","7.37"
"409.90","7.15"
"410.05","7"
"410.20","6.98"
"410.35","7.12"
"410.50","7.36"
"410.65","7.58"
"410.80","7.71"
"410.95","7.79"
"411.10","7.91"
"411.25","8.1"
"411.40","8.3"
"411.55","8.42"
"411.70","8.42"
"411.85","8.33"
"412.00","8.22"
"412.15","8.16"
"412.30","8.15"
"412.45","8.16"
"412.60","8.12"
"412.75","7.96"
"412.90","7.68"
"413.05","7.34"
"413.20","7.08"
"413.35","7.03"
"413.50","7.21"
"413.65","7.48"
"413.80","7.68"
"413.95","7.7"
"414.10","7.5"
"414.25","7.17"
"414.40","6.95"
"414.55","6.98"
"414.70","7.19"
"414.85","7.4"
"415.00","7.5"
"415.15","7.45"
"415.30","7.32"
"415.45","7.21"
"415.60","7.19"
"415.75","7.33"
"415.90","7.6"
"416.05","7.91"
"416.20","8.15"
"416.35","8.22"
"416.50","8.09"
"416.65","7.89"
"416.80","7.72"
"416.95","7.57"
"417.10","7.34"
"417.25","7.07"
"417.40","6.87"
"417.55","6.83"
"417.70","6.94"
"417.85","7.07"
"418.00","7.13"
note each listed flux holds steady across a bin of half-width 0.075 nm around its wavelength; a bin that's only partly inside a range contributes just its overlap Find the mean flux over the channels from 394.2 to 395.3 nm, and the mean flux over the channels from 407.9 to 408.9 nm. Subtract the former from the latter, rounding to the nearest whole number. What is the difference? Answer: 4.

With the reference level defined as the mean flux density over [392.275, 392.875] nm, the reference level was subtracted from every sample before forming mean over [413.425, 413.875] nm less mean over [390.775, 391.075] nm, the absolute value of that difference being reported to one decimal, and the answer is 2.1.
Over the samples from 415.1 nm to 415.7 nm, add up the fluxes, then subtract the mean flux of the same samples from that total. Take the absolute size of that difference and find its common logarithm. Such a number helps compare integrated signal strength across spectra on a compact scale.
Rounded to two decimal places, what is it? 1.34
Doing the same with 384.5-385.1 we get 1.03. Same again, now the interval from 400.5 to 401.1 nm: 1.36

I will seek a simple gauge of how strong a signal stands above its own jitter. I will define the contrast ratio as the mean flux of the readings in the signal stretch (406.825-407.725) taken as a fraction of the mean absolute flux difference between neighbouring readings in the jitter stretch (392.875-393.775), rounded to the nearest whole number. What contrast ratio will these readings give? 23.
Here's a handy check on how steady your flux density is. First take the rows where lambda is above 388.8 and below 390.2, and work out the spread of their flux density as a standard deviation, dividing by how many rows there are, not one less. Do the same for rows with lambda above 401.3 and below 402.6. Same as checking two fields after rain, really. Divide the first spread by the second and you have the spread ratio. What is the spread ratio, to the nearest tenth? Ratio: 1.9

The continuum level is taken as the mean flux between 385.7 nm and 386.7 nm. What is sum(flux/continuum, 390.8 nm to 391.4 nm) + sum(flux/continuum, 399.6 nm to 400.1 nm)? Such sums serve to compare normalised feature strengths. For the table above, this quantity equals 15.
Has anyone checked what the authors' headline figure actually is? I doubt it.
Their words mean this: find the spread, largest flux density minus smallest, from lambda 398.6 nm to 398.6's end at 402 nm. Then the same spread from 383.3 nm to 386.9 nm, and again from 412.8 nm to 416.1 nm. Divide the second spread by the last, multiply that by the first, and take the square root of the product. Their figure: 1.60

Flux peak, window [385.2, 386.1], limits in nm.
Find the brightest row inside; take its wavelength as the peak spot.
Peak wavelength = 385.30 nm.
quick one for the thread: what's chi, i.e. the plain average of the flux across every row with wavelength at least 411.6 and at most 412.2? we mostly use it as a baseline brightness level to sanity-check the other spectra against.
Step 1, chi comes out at 8.3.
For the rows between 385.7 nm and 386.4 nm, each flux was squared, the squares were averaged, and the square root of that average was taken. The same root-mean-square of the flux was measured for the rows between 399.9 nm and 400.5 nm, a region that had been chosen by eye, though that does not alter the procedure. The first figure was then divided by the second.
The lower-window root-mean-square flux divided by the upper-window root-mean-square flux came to 0.38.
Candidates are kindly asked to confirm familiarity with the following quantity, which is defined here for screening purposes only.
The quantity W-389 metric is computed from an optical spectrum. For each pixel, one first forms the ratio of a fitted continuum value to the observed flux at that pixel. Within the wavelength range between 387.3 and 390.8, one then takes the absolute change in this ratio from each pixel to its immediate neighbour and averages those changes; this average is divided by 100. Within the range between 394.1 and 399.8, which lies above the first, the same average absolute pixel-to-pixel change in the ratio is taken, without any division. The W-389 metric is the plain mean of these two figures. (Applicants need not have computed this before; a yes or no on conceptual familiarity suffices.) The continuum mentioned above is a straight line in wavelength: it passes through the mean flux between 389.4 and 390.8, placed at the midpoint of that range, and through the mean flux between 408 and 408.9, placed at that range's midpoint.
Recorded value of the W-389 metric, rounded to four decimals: 0.0688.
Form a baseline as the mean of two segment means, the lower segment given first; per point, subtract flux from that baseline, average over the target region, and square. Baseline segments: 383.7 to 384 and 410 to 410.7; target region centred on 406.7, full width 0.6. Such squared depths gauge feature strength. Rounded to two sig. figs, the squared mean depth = 2.5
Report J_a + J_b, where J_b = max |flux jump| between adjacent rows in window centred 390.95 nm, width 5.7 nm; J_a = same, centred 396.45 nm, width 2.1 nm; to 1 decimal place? 1.4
